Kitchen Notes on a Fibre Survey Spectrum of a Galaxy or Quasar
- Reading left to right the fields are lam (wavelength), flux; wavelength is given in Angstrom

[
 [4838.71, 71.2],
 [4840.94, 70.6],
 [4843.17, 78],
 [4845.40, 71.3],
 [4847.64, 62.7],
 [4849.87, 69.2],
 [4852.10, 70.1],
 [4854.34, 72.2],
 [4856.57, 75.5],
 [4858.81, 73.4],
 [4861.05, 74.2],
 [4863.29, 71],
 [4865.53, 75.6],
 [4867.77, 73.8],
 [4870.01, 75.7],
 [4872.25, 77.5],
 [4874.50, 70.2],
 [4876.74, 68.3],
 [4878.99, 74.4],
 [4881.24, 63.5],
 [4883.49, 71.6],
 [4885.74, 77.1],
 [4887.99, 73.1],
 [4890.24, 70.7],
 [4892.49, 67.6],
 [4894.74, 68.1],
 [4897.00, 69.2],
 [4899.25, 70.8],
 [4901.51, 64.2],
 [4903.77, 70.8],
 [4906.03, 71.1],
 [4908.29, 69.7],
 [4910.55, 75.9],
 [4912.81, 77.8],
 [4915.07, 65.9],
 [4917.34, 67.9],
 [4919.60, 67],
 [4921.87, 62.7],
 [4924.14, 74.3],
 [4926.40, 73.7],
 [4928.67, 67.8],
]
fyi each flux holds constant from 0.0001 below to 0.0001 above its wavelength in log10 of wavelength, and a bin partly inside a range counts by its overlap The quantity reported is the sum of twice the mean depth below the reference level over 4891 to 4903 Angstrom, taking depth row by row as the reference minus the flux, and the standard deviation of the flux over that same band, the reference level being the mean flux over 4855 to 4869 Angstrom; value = 14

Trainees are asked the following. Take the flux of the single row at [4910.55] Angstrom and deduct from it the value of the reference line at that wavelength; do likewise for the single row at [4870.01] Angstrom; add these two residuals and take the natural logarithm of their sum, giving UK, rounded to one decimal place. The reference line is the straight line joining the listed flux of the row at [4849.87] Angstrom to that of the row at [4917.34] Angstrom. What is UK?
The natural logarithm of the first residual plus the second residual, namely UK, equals 2.7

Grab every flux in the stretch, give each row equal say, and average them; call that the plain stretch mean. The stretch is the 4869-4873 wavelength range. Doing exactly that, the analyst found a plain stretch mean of 77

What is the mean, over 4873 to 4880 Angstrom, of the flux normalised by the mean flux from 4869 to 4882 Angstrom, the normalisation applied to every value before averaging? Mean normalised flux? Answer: 0.99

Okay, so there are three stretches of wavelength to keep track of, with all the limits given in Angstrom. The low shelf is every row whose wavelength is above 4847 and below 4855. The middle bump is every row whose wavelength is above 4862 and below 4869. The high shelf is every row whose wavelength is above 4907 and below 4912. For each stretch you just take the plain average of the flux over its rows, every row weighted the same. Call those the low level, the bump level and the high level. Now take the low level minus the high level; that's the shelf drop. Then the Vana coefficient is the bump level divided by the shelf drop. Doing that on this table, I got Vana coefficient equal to -17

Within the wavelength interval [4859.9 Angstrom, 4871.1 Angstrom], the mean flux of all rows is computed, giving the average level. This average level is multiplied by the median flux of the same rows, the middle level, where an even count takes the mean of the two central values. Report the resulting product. 5495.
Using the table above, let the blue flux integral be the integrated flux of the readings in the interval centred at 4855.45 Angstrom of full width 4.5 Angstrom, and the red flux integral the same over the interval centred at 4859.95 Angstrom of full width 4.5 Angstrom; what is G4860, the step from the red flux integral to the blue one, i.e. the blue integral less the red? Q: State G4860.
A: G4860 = 0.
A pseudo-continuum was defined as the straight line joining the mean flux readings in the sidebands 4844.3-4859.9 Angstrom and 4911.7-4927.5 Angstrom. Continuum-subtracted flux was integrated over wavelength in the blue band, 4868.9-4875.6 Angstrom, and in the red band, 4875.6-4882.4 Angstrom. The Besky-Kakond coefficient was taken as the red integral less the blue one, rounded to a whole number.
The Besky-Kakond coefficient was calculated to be -38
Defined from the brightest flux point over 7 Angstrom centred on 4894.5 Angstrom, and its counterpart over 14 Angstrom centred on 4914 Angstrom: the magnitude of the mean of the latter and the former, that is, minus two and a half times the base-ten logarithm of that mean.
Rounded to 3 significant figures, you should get -4.67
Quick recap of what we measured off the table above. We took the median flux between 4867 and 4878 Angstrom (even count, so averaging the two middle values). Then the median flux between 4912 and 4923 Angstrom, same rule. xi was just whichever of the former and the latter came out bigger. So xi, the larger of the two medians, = 73.8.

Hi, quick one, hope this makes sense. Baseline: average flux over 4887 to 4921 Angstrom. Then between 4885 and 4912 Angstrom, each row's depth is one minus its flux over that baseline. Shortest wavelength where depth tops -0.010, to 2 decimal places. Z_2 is 4892.49 Angstrom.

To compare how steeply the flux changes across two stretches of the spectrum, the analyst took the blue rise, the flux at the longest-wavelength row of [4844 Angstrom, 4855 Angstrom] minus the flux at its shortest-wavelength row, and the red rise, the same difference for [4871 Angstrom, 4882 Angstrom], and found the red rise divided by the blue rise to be -15.6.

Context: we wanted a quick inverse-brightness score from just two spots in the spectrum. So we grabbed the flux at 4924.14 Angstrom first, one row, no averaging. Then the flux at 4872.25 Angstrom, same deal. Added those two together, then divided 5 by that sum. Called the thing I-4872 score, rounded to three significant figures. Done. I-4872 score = 0.0329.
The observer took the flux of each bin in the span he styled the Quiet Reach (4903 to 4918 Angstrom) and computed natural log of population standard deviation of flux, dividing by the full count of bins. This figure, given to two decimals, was 1.36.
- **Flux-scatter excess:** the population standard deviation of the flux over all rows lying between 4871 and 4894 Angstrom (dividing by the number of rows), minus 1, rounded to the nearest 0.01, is 3.12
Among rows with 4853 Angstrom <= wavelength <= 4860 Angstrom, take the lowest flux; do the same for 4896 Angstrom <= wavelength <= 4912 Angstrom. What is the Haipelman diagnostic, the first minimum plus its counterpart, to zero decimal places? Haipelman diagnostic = 136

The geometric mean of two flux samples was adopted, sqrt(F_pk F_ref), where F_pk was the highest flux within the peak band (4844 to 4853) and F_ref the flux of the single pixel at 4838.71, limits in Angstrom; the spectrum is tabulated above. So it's 71.2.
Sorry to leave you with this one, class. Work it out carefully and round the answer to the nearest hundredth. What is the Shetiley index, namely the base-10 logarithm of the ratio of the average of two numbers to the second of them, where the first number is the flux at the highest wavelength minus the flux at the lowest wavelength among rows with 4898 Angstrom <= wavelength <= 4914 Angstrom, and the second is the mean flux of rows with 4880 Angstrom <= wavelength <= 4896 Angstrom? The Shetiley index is -0.26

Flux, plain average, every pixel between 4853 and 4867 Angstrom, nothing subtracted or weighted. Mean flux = 73.6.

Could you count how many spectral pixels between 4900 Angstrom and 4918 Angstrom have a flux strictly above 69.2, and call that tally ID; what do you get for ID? 5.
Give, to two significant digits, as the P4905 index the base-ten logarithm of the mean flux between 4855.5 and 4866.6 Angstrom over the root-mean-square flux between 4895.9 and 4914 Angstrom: 0.016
